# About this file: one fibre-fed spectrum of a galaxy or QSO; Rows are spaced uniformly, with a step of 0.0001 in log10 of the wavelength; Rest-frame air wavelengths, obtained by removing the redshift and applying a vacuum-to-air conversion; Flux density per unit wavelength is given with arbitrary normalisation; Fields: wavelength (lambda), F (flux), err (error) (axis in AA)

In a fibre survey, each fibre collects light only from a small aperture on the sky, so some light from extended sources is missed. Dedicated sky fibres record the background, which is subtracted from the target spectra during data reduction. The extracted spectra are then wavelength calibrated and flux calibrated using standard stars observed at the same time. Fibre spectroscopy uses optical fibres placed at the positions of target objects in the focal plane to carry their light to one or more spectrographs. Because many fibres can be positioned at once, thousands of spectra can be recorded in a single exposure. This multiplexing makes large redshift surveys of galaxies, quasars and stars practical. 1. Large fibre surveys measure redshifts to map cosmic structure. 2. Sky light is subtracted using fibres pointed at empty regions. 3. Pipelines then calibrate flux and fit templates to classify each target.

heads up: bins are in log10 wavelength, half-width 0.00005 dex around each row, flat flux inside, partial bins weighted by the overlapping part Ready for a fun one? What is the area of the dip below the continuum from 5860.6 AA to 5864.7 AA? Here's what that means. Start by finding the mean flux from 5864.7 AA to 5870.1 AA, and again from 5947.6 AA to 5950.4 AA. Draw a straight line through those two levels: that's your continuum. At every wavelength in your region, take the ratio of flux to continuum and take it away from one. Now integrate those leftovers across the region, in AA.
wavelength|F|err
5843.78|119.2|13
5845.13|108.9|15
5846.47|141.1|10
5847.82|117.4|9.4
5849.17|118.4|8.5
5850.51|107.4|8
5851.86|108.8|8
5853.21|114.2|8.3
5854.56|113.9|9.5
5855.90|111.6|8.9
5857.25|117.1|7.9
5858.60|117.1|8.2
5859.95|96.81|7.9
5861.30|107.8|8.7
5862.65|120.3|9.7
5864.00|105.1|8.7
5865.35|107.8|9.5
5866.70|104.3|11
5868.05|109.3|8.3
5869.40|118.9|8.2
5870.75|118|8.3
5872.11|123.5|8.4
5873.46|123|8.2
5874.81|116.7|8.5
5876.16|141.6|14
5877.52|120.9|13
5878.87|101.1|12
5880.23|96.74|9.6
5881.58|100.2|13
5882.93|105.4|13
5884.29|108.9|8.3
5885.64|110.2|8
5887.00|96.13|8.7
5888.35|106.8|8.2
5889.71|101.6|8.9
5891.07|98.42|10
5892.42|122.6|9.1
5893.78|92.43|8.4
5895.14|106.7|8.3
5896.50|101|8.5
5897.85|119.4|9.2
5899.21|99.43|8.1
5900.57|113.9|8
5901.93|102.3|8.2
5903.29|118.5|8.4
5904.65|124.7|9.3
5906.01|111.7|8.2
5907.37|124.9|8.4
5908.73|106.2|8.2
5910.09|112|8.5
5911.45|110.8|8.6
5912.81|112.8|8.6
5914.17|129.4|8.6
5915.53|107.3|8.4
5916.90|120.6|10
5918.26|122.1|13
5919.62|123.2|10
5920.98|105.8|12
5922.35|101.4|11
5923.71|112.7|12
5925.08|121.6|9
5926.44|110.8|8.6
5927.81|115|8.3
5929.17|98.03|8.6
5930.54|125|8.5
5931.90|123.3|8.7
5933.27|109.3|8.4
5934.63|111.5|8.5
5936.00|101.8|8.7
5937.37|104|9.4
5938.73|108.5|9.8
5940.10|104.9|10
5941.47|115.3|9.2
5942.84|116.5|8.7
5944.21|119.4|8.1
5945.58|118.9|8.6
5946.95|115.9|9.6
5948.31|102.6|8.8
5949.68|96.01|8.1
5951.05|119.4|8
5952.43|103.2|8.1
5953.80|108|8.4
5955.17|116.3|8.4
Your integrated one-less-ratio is -0.01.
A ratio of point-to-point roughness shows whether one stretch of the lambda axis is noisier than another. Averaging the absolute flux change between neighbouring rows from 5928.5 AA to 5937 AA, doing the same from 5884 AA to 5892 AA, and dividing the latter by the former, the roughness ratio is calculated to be 0.6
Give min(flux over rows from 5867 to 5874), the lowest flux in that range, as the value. 109.3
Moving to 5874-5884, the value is 96.74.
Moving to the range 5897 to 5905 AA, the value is 99.43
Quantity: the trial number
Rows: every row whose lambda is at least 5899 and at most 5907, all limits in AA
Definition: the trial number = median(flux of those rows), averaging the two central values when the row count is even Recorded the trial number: 113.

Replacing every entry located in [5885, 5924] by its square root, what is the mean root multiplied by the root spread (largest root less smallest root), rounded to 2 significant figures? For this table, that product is 19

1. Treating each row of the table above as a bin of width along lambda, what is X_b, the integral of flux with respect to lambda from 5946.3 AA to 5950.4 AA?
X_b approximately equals 431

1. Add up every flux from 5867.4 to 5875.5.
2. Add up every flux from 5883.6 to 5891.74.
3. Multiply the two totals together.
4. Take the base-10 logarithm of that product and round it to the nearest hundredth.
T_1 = 5.64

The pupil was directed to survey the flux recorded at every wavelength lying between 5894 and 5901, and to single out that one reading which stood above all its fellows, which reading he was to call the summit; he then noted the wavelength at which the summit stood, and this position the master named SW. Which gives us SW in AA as 5897.85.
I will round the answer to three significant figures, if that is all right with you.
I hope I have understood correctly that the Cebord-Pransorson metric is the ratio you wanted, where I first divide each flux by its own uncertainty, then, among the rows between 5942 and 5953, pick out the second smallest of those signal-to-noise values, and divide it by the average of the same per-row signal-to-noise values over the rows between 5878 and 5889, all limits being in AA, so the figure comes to 1.11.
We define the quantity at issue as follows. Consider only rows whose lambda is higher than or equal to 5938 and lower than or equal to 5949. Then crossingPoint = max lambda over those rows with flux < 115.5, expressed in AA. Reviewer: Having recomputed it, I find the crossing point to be 5948.31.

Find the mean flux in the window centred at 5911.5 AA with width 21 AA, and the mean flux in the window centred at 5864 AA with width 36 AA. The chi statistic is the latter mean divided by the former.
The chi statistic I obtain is 0.99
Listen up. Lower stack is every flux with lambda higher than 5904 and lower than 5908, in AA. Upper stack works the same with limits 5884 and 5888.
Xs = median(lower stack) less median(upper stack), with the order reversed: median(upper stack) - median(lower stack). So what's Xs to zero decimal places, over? -16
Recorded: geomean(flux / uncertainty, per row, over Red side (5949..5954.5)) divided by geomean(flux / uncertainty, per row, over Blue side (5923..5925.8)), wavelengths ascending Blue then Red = 1.16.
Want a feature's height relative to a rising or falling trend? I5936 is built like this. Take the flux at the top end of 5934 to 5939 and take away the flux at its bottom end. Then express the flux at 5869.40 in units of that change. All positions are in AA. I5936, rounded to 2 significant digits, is -40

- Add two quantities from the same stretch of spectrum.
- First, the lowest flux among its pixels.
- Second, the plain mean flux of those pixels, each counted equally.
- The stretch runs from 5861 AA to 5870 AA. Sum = 215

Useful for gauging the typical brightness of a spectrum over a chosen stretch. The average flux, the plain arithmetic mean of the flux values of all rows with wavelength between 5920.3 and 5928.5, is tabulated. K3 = 111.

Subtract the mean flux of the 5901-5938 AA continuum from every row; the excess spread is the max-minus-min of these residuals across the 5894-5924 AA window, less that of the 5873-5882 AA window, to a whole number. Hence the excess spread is -15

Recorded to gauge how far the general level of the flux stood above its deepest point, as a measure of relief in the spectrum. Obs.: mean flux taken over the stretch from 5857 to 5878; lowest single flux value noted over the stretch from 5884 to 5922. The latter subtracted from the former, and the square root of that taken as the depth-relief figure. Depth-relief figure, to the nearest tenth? 4.8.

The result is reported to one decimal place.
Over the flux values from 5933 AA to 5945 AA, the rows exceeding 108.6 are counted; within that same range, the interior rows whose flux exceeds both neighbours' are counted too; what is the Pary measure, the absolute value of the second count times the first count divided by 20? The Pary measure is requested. 0.5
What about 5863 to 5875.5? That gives 0.9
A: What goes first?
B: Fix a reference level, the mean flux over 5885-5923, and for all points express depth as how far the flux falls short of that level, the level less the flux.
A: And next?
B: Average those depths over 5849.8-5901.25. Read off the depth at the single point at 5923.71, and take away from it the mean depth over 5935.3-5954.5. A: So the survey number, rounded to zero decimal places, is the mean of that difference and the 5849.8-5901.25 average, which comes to -1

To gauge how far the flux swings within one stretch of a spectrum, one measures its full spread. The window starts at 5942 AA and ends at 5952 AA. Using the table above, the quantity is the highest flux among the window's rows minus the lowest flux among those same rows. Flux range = 23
